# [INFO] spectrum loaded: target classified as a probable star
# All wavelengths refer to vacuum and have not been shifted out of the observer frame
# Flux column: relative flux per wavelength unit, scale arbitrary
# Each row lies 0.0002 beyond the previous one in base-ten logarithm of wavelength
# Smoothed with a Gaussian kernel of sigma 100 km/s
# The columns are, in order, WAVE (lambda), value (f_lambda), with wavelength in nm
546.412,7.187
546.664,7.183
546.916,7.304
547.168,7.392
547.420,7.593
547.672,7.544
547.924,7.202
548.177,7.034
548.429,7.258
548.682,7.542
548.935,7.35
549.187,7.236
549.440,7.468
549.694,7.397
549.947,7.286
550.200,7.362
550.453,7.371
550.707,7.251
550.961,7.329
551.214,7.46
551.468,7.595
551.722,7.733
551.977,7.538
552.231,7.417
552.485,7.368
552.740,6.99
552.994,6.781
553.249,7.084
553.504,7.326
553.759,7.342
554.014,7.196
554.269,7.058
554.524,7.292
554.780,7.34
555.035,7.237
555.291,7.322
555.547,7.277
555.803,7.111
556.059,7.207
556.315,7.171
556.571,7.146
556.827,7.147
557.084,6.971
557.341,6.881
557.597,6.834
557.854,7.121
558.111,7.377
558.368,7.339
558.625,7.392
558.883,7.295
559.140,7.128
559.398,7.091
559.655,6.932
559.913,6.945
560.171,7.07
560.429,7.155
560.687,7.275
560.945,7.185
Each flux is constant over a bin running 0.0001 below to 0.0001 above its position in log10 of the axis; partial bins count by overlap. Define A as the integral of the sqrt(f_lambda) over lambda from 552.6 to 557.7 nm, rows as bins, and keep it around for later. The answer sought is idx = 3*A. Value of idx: 41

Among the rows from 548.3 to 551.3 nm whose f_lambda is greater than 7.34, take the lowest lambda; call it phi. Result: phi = 548.682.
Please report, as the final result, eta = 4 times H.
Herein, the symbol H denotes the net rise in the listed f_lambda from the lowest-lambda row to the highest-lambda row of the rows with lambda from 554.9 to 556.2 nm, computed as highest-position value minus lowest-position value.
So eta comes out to -0.1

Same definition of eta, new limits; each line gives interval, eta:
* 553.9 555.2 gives 0.2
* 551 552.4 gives -0.2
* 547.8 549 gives 0.6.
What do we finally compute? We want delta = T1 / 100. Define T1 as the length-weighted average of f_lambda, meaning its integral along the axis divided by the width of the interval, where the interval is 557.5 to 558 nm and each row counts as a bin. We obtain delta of 0.0700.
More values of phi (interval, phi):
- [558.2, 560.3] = 558.625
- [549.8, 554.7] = 550.200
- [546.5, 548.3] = 547.168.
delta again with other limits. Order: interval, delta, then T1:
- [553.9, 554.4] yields 0.0713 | 7.13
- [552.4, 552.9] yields 0.0714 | 7.14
